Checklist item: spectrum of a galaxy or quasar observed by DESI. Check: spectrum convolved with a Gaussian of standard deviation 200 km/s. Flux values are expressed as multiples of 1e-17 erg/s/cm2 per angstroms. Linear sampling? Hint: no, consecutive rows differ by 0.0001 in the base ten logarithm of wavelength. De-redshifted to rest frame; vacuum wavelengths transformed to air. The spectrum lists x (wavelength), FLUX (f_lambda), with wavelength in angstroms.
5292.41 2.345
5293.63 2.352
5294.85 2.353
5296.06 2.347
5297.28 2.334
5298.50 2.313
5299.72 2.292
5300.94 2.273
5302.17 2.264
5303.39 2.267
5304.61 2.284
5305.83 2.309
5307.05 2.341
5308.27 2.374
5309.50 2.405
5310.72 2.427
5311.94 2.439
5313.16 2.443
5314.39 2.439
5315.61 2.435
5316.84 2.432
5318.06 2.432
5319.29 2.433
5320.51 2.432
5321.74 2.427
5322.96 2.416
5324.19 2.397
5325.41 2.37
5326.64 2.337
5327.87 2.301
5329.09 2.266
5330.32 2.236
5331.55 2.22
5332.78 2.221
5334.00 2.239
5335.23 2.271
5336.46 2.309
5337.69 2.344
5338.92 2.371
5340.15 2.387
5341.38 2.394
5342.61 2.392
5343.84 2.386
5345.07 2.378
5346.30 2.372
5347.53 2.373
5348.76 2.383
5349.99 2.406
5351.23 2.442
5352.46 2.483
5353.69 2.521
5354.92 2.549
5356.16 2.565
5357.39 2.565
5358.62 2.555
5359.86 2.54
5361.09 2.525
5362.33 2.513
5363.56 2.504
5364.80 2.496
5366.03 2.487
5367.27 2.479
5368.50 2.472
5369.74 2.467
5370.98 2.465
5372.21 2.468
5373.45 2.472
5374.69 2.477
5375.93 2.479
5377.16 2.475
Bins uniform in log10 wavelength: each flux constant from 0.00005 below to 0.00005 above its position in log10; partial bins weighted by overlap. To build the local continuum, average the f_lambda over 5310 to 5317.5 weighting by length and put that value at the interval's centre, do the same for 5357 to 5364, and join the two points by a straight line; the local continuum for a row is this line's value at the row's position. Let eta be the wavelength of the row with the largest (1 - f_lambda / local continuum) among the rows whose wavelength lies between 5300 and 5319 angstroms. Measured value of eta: 5302.17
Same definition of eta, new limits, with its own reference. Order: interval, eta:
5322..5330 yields 5329.09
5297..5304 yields 5302.17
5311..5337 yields 5332.78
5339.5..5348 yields 5347.53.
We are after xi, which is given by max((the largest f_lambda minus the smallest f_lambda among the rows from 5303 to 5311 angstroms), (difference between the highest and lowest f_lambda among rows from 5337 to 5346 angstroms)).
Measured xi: 0.16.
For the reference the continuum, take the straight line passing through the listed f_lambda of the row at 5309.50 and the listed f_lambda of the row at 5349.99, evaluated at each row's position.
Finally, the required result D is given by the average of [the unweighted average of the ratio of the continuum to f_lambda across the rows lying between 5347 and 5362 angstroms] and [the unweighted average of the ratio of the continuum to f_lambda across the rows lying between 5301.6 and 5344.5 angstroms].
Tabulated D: 0.99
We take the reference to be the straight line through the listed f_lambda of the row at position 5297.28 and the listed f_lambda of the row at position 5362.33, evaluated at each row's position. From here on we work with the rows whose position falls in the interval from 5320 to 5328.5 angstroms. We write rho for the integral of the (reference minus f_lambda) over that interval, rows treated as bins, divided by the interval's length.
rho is 0.03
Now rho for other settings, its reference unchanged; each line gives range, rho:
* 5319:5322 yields -0.03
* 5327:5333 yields 0.17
